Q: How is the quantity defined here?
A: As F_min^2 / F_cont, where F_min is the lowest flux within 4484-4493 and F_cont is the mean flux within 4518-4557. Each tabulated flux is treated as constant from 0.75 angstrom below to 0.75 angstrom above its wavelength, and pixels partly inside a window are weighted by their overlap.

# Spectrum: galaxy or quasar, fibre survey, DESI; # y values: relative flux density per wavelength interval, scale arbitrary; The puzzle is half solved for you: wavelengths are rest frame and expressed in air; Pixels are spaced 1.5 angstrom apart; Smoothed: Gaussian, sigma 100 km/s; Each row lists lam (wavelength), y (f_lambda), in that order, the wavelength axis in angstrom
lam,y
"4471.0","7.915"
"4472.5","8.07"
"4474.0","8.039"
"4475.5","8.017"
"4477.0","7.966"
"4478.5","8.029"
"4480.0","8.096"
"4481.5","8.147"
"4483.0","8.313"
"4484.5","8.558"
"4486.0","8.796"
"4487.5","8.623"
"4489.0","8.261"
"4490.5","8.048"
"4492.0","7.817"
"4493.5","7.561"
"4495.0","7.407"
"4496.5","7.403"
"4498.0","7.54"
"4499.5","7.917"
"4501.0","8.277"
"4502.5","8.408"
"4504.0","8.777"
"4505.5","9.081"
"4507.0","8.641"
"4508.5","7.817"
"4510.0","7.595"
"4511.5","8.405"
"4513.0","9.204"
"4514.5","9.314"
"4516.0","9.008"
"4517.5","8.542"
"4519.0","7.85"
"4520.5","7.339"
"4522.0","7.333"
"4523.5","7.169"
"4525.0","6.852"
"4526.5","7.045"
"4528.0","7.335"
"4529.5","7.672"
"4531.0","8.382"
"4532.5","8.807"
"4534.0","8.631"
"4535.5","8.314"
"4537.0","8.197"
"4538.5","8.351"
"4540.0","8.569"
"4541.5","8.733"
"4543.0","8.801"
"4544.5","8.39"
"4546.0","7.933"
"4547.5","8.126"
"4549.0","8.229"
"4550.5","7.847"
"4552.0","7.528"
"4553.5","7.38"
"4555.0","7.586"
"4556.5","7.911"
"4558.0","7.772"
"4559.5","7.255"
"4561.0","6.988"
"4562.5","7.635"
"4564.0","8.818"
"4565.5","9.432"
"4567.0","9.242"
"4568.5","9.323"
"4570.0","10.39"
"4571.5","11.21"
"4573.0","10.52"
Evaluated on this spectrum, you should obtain 7.7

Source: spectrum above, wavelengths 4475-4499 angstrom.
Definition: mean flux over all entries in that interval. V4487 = 8.04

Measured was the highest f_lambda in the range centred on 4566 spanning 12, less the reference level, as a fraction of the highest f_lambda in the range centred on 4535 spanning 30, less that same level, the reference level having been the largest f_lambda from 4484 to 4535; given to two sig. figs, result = -3.7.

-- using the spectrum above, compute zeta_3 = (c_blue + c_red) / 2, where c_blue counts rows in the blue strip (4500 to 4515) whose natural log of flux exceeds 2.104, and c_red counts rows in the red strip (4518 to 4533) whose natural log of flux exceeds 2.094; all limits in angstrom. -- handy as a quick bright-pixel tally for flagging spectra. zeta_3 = 5.0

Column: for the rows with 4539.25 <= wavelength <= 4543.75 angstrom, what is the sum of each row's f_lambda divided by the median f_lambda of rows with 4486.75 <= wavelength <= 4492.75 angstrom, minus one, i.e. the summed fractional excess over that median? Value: 0.2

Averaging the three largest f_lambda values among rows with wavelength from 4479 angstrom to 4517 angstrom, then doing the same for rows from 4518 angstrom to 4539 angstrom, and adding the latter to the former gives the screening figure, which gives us 17.8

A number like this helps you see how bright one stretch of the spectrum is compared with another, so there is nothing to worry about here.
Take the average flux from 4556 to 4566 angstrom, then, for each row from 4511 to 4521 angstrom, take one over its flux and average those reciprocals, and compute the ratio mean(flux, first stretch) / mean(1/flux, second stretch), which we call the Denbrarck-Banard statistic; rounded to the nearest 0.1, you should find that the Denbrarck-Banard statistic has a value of 67.5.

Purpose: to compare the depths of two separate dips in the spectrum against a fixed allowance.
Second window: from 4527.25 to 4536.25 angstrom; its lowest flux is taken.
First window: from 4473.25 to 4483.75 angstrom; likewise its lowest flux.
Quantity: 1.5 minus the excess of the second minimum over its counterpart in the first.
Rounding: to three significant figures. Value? 2.13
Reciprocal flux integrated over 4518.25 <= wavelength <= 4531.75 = 1.8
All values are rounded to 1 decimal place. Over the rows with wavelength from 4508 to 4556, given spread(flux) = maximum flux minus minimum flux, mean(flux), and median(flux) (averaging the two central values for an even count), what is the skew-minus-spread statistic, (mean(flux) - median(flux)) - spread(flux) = -2.6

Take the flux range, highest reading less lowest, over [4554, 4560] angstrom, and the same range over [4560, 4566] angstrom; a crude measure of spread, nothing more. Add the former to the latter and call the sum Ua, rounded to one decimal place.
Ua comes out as 3.1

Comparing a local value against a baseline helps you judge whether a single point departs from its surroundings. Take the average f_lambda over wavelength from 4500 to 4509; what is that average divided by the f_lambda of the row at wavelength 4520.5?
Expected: 1.16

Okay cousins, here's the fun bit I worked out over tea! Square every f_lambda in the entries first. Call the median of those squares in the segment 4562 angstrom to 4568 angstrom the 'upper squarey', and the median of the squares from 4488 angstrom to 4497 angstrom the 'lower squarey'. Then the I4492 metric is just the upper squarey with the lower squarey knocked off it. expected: 22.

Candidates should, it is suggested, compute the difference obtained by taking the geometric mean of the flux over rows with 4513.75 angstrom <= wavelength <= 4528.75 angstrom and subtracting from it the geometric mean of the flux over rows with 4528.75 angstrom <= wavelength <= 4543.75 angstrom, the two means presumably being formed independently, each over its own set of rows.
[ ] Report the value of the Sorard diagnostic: -0.70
